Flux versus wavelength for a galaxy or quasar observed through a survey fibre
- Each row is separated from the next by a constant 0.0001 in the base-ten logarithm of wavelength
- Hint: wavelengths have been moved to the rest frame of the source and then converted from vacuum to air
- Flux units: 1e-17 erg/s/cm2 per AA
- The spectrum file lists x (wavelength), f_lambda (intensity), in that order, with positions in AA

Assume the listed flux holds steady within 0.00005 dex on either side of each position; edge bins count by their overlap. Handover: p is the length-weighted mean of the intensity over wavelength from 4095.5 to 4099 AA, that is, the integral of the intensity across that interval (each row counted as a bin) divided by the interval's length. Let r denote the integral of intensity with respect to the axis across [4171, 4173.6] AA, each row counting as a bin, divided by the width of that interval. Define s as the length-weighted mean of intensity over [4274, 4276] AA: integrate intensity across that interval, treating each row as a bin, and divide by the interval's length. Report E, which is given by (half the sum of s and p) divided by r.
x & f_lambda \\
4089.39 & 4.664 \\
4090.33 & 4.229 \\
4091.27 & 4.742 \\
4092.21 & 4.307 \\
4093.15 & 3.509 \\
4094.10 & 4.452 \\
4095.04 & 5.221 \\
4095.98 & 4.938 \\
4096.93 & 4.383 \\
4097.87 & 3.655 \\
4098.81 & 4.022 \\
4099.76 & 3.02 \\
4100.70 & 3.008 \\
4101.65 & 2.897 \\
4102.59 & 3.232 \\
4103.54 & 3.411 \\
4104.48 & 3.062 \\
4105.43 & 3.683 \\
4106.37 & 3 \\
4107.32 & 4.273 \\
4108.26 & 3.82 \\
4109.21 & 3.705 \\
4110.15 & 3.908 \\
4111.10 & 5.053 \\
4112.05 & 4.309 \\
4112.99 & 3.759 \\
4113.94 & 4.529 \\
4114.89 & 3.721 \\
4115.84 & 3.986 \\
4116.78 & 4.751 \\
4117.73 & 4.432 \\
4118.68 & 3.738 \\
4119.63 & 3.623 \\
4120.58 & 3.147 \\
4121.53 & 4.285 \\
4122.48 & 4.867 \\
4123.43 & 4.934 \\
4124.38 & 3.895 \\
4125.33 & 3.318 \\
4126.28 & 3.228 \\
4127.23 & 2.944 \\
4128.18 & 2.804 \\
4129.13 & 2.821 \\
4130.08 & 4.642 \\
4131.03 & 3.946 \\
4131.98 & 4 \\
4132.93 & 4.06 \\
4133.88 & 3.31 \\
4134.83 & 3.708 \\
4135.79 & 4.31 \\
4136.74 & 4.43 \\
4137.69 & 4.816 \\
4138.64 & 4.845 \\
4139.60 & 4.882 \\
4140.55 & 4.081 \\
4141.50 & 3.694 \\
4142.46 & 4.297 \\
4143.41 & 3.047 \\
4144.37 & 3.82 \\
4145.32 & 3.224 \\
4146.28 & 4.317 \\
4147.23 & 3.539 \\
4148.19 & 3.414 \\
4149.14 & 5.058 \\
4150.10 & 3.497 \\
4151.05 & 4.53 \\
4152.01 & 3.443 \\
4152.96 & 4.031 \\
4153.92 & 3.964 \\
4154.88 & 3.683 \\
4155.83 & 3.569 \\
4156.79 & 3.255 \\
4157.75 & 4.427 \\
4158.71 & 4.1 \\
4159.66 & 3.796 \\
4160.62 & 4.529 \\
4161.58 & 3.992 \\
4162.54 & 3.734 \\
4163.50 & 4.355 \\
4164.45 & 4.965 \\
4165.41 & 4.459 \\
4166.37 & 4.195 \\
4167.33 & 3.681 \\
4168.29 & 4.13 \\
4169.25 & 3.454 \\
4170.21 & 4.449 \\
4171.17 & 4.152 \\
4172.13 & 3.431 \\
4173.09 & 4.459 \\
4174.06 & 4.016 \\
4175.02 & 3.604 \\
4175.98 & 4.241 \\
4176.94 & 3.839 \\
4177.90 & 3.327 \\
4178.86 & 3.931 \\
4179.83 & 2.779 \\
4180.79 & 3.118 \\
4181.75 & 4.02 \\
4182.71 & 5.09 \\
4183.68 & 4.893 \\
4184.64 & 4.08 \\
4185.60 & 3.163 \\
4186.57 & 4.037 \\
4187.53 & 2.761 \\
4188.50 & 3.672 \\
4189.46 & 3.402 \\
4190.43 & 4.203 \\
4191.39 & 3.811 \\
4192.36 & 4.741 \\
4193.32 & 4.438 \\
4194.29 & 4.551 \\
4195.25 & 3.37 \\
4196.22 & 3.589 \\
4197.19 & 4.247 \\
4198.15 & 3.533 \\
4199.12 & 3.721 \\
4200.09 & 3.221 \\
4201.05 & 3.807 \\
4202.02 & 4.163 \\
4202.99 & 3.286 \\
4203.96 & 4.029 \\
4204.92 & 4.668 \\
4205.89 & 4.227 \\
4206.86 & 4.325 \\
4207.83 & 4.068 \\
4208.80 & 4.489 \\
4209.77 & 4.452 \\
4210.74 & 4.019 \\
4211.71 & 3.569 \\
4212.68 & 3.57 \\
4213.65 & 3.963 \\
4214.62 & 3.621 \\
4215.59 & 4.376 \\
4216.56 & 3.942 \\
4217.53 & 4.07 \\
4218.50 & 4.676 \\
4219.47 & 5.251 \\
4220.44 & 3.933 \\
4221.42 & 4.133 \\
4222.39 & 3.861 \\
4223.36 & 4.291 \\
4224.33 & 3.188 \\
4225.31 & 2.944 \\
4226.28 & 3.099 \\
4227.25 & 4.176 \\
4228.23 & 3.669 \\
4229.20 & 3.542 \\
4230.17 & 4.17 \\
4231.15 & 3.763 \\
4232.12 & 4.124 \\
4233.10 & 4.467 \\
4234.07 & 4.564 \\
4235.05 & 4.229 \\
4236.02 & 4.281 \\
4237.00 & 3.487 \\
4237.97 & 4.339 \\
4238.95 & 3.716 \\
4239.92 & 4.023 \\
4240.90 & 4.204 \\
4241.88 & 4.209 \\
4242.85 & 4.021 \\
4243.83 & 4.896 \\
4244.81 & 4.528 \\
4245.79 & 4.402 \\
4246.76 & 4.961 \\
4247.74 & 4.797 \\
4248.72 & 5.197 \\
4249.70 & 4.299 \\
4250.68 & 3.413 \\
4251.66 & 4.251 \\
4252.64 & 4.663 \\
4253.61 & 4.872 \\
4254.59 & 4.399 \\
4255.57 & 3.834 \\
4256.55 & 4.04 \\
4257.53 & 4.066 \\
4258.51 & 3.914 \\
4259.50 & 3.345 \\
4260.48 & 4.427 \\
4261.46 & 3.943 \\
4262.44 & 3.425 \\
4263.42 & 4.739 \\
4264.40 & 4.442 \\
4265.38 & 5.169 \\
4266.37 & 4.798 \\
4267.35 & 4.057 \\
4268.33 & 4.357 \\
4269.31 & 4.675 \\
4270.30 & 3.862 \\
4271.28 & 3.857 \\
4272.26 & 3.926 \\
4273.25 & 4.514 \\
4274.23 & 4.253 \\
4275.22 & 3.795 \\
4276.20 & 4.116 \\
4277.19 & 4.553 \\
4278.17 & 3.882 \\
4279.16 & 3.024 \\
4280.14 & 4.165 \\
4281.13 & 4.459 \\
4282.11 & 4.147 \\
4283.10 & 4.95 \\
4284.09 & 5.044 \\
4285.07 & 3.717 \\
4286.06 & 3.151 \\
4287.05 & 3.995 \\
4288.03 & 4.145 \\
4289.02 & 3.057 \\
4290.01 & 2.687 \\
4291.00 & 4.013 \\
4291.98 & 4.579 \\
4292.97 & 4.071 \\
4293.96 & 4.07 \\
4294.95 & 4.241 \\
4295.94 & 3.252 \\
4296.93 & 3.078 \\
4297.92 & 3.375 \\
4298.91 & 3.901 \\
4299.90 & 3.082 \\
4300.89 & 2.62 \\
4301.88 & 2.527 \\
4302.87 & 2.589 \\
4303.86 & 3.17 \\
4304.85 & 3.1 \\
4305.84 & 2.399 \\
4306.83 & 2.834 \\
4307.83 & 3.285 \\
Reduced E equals 1.04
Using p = 4.28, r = 4.0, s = 4.01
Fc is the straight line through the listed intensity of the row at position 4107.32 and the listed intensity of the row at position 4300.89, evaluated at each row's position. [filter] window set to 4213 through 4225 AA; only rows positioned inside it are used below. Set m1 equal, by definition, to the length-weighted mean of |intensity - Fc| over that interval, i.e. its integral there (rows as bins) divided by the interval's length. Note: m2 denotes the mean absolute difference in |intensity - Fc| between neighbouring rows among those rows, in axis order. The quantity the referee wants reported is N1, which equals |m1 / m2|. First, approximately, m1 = 0.8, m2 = 0.545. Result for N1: 1.44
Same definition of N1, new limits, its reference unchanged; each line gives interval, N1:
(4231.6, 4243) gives 2.83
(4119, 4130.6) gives 1.96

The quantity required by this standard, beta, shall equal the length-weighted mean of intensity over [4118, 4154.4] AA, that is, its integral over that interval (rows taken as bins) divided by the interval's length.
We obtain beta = 3.91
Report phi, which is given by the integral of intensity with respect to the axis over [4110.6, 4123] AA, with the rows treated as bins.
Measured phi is 52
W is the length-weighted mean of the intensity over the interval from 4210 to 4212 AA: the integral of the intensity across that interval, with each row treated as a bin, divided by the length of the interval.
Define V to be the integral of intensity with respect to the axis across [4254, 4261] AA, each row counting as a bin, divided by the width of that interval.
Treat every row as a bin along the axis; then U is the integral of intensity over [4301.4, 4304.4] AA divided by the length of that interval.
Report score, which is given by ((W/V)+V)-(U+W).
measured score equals -1.7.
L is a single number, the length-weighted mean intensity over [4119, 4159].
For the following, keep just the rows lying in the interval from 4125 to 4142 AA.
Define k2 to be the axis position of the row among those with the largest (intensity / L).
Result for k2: 4139.60 AA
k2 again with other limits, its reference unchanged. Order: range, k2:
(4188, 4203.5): 4192.36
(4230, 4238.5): 4234.07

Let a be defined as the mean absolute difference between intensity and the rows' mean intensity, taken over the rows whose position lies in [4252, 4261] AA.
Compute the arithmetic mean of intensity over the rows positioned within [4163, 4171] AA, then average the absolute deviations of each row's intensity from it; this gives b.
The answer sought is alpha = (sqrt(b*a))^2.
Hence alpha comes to 0.128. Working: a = 0.37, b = 0.35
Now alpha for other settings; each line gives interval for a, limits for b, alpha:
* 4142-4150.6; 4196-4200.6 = 0.131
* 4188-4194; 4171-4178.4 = 0.139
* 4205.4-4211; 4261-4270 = 0.064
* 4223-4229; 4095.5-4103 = 0.293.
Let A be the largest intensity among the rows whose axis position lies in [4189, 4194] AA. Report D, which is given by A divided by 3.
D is 1.58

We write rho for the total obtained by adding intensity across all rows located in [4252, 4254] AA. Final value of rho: 10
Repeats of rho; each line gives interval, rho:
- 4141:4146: 18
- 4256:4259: 12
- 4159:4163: 16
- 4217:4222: 22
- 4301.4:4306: 14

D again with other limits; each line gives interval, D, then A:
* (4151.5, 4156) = 1.34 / 4.031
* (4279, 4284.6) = 1.68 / 5.044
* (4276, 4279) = 1.52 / 4.553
